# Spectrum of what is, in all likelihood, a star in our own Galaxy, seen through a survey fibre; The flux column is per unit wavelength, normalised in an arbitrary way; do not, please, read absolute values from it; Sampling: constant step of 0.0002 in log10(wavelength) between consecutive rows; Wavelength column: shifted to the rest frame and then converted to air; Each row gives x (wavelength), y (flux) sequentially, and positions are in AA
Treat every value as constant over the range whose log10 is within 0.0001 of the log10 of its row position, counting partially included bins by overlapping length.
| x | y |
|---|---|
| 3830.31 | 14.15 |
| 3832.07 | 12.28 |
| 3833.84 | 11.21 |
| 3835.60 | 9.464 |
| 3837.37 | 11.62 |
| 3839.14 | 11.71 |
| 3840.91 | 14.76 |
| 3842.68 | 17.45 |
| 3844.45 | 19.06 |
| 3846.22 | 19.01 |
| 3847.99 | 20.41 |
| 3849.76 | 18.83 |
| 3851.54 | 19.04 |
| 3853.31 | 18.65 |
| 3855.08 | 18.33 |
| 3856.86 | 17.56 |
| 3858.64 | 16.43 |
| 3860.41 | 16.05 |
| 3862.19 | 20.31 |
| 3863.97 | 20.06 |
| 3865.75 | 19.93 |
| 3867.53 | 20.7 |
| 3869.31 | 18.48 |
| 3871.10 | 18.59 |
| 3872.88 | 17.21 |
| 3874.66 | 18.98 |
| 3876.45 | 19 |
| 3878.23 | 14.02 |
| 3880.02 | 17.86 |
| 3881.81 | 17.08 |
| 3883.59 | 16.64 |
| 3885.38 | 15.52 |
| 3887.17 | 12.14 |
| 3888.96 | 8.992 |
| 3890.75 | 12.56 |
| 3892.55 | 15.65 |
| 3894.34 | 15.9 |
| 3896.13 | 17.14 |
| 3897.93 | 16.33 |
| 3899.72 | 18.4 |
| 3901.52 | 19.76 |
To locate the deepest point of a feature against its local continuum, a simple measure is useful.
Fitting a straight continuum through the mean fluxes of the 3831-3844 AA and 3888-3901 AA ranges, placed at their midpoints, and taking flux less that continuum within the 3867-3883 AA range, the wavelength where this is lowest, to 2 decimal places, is 3878.23 AA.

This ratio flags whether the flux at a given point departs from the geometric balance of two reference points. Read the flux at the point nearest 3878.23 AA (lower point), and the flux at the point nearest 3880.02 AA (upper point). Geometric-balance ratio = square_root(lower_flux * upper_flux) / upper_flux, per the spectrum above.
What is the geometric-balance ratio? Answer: 0.89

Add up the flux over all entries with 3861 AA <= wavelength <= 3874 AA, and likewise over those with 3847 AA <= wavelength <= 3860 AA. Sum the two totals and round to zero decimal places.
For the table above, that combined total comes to 265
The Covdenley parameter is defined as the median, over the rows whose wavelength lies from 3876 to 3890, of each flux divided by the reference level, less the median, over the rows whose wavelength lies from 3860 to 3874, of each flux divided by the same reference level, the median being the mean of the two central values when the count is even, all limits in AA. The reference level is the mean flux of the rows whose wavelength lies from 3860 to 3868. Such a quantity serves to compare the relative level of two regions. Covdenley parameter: -0.16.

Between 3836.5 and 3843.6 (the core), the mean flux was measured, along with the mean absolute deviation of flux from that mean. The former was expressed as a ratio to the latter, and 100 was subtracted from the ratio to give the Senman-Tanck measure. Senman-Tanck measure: -94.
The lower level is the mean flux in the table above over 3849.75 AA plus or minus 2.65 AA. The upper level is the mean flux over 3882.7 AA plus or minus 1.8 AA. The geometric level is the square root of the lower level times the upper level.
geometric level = 18.1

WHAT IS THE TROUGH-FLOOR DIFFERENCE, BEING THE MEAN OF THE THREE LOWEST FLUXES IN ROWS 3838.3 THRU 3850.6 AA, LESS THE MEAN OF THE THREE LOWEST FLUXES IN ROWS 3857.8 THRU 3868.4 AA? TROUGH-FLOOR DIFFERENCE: -2.8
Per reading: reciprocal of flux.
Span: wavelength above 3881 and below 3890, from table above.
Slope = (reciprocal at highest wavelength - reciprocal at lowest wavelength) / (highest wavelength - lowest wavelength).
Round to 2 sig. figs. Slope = 0.0074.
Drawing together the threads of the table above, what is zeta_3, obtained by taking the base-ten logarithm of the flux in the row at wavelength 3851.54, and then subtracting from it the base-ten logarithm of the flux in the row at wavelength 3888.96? 0.33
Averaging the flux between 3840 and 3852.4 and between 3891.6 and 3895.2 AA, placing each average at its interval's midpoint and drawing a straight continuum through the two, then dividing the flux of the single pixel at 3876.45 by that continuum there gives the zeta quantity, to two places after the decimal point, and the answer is 1.14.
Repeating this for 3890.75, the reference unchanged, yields 0.79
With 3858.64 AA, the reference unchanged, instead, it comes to 0.93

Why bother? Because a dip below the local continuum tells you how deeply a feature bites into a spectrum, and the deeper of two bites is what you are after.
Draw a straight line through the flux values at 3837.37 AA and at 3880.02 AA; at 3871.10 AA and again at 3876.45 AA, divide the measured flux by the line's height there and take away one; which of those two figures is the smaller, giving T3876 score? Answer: 0.10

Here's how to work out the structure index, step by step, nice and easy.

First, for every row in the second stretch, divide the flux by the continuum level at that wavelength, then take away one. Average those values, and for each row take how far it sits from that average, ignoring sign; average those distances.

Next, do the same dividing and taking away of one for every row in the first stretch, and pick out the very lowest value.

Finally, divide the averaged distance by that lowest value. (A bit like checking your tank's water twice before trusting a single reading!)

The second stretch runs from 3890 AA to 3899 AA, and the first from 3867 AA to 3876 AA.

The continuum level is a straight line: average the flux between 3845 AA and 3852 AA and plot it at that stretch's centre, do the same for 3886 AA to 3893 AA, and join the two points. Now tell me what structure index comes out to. 1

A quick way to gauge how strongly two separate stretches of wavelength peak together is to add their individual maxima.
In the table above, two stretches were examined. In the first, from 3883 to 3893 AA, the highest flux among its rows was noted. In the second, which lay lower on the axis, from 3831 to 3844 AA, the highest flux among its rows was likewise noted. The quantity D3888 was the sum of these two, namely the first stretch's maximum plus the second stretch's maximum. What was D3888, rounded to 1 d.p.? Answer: 34.1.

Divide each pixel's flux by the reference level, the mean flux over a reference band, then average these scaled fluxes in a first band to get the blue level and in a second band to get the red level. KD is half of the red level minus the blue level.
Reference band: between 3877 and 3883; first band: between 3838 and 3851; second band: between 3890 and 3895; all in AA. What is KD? -0.08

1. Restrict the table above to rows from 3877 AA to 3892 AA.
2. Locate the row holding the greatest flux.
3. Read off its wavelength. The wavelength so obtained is 3880.02 AA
